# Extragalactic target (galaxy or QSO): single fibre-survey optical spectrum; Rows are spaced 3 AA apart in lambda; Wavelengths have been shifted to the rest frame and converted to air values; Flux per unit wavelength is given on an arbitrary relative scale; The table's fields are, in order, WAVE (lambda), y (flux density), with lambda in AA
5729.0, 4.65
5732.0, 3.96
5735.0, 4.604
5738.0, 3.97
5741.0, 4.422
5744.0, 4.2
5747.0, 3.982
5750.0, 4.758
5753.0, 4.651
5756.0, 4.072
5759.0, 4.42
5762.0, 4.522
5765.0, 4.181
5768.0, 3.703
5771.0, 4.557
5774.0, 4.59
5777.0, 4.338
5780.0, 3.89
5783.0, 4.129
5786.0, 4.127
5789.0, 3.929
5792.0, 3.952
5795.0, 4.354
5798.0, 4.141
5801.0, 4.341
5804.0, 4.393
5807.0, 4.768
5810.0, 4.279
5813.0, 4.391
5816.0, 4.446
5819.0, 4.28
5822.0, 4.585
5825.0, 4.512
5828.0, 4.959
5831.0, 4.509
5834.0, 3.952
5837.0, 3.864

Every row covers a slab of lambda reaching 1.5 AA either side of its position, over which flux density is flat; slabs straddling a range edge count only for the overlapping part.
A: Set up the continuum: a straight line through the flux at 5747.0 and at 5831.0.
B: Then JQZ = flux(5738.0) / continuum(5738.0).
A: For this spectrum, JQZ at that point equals 1.01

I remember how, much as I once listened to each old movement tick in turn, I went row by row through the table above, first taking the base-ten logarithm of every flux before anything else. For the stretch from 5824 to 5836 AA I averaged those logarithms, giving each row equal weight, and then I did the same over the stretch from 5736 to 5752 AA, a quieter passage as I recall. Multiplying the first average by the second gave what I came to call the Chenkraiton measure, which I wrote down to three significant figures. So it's 0.409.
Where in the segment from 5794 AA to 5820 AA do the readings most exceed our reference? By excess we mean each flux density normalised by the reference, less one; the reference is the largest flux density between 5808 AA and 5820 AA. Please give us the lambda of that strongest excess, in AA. 5807.0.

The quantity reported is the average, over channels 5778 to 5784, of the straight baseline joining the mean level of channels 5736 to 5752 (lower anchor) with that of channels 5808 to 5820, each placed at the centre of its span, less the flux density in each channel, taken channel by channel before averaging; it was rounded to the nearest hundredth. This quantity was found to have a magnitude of 0.30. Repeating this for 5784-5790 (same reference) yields 0.29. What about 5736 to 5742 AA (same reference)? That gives 0.07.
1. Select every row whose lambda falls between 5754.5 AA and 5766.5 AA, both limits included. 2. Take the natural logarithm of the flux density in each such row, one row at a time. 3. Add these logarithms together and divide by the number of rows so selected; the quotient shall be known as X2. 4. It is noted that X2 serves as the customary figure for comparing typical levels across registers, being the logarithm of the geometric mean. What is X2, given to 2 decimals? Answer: 1.46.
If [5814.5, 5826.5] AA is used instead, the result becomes 1.49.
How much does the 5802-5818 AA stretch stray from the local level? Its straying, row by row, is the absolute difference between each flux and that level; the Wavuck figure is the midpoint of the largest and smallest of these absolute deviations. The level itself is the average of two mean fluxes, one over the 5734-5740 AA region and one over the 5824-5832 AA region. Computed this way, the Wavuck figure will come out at 0.161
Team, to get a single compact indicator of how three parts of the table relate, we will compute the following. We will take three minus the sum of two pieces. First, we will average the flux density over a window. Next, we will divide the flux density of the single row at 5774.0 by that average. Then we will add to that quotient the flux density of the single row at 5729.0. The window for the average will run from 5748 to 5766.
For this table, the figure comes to -2.69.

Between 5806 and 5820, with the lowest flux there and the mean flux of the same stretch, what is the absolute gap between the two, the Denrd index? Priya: 0.15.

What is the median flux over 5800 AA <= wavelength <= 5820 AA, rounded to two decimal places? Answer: 4.39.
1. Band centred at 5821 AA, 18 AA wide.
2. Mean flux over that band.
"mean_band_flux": 4.53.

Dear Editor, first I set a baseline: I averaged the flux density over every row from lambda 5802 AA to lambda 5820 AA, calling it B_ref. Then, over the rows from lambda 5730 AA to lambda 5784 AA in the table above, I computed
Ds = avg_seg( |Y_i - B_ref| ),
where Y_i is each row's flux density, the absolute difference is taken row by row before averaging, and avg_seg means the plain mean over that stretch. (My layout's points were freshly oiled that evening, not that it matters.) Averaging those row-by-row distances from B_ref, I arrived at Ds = 0.276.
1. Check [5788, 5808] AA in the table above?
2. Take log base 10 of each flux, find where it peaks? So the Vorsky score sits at 5807.0 AA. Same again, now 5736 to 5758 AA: 5750.0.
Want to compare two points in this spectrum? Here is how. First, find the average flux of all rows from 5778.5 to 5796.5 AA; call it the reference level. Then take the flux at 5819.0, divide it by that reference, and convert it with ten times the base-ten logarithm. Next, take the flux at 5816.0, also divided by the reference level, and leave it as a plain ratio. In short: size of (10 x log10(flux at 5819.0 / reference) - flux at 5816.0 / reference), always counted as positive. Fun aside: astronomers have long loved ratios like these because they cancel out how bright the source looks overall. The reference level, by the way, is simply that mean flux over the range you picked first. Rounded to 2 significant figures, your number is 0.87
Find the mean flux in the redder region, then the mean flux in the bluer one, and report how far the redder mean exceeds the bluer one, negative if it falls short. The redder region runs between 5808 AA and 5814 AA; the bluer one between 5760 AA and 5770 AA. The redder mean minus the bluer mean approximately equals 0.2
